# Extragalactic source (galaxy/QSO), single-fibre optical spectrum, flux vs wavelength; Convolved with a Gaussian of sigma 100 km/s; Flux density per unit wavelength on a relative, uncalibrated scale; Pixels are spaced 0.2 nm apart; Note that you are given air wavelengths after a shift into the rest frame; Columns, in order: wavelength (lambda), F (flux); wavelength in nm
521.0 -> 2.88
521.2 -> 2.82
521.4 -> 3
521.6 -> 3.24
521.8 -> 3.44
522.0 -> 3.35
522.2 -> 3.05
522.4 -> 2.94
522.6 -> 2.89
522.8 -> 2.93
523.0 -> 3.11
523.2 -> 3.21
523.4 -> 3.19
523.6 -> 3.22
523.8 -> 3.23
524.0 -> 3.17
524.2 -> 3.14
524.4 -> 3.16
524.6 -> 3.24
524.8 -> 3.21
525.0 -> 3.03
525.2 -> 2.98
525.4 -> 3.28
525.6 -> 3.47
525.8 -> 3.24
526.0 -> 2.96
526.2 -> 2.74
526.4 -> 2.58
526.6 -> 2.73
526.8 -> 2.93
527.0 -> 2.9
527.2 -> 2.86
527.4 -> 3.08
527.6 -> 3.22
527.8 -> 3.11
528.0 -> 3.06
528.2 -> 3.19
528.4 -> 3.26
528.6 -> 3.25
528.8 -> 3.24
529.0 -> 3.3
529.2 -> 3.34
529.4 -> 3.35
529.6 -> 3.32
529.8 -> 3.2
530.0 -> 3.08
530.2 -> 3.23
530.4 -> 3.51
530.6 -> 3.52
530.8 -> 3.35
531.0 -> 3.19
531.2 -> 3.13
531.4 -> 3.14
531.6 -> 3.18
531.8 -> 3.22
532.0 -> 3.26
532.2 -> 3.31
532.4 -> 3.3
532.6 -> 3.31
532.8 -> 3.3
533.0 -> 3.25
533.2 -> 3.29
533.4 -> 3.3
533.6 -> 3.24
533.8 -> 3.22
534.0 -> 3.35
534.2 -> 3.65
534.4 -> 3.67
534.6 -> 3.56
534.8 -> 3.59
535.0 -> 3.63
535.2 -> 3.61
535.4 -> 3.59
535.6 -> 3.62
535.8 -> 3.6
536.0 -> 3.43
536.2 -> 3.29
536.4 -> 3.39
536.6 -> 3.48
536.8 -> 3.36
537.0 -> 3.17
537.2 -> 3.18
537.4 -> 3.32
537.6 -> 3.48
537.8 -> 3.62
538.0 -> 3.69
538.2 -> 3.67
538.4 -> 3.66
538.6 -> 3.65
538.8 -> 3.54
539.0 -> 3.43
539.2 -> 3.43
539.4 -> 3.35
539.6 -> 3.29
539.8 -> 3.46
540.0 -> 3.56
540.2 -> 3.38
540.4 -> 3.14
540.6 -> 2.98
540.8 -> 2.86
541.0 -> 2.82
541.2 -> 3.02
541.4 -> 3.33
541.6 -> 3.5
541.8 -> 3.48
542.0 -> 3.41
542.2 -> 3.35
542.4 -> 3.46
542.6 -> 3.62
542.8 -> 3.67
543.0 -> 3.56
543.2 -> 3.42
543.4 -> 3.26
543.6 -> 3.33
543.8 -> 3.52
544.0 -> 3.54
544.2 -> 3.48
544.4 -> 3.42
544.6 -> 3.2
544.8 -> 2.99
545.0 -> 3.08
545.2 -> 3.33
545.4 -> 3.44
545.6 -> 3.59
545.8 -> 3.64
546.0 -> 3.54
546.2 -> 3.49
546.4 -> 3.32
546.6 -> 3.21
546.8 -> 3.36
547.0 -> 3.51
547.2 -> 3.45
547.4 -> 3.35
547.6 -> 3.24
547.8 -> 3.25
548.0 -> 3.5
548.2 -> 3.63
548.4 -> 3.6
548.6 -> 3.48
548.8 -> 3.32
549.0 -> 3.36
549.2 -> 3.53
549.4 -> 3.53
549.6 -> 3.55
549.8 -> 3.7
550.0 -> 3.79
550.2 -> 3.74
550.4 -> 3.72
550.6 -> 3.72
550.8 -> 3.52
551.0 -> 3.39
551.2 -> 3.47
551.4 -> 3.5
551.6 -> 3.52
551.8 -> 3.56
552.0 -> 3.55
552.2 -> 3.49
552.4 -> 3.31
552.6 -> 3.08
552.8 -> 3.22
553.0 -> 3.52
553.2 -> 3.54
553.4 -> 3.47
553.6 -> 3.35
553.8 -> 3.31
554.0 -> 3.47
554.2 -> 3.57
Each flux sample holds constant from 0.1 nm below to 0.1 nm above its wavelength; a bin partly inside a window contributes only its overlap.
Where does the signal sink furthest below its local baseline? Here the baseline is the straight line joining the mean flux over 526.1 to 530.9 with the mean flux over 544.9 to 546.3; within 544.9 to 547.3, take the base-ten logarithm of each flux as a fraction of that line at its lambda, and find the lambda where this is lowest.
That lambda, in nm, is 545.0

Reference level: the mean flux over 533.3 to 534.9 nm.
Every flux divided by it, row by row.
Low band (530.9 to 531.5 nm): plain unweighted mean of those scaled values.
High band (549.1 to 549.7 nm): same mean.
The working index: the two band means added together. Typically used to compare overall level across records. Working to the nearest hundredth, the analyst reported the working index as 1.94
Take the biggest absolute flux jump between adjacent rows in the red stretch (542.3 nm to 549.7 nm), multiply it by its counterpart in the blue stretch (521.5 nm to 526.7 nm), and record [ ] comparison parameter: 0.075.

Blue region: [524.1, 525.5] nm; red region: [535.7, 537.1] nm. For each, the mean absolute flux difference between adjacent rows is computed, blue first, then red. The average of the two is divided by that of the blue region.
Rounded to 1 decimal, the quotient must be 1.1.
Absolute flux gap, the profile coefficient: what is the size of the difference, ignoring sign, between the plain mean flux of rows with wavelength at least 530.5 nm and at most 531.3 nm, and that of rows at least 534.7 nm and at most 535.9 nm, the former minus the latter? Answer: 0.31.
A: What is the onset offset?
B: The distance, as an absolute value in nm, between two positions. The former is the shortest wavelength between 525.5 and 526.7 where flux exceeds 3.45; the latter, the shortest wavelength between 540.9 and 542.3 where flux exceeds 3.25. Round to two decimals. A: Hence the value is 15.80 nm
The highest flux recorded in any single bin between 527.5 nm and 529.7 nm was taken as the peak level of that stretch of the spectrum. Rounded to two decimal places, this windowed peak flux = 3.35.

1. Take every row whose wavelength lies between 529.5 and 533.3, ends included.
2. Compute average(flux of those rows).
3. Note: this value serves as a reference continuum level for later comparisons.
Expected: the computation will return 3.27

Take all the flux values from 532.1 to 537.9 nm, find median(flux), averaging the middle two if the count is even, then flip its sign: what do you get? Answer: -3.36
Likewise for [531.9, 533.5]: -3.30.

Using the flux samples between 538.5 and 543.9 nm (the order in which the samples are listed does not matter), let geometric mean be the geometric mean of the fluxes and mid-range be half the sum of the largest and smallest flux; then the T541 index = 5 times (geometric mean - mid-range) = 0.56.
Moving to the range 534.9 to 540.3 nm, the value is 0.22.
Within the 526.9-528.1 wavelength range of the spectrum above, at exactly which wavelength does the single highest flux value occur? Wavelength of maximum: 527.6 nm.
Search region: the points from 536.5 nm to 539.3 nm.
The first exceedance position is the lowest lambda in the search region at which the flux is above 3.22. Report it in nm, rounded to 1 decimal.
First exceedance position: 536.6 nm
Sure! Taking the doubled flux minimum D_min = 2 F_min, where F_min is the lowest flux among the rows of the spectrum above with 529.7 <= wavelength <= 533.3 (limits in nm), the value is 6.16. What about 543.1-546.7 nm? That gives 5.98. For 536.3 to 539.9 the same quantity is 6.34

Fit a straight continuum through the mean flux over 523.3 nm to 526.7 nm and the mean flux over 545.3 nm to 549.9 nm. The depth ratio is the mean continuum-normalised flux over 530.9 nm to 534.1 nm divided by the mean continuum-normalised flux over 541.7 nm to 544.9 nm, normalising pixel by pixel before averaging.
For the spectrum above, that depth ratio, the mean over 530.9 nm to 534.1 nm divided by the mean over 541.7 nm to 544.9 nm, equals 1.00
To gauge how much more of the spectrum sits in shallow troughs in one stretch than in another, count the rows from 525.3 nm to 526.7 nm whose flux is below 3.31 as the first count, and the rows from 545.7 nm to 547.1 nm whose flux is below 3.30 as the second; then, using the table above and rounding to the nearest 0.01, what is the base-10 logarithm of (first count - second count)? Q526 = 0.70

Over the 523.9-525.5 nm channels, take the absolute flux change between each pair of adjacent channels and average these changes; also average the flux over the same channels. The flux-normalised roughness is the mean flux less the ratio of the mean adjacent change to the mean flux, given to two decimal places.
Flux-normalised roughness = 3.12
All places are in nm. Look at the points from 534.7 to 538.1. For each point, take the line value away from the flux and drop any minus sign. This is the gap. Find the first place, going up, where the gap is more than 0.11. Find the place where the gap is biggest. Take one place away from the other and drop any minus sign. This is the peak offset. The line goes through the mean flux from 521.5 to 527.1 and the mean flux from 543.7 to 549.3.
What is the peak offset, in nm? 3.20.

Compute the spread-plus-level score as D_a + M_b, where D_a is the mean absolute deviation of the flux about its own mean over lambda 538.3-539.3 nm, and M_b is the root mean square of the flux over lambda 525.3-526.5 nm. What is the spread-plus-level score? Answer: 3.2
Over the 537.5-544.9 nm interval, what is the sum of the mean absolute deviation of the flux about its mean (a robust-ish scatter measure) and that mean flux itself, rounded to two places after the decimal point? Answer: 3.57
